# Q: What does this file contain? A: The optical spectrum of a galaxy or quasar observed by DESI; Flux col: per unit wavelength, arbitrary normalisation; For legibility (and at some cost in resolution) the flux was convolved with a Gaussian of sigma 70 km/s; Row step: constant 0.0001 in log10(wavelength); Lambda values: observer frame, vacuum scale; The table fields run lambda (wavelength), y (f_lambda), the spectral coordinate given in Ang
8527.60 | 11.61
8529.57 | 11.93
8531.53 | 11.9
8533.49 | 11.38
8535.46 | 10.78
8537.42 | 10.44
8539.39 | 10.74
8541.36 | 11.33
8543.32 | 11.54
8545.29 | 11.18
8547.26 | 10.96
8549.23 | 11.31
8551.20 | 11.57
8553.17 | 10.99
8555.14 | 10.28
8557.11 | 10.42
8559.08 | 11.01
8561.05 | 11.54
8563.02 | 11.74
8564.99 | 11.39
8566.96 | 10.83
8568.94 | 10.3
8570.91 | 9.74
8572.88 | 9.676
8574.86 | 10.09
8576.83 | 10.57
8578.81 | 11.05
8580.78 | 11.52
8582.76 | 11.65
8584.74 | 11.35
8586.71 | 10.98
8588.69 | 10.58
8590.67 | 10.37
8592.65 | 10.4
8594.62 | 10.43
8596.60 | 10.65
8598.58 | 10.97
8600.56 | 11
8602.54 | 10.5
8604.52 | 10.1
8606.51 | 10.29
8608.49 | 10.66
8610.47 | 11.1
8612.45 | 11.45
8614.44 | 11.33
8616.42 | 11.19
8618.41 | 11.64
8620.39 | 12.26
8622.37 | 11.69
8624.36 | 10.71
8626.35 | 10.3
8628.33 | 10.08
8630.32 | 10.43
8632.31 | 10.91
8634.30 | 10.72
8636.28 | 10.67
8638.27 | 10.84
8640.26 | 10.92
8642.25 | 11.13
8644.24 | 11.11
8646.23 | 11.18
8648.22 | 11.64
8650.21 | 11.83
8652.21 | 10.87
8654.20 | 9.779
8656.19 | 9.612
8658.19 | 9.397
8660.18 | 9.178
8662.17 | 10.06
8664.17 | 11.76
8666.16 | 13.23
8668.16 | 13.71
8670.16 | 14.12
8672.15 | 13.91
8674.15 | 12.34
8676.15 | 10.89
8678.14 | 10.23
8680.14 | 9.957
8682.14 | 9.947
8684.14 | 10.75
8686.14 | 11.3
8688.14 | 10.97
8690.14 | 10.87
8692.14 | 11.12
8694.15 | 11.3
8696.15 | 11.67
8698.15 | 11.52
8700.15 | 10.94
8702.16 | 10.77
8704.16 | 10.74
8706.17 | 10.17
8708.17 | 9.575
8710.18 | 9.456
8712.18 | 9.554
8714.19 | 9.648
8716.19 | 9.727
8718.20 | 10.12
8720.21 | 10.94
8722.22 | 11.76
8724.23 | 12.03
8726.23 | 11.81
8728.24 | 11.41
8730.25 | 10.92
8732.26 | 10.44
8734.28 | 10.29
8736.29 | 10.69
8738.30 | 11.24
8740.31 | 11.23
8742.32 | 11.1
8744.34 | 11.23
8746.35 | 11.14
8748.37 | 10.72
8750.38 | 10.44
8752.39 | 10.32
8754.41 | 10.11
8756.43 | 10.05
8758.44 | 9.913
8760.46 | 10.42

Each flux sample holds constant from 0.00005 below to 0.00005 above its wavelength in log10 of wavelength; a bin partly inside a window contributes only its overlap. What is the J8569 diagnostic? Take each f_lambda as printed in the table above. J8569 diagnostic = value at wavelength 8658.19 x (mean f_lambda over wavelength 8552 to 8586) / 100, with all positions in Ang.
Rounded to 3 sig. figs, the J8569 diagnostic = 1.02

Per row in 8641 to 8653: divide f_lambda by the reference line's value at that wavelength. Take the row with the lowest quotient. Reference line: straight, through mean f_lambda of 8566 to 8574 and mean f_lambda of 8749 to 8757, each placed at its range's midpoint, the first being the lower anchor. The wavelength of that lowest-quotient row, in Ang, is 8652.21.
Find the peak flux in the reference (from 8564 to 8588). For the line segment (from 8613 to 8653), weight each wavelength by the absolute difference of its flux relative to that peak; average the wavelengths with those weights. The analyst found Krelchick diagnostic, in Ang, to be 8632.9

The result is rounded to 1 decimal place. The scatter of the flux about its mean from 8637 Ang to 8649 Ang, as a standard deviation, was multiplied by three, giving 0.8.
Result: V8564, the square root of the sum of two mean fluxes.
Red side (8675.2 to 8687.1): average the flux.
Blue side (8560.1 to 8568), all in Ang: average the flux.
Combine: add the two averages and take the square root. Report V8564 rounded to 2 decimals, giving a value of 4.68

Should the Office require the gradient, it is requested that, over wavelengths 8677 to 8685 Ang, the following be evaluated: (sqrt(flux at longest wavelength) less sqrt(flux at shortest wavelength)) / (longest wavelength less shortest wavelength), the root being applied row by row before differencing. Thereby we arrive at 0.01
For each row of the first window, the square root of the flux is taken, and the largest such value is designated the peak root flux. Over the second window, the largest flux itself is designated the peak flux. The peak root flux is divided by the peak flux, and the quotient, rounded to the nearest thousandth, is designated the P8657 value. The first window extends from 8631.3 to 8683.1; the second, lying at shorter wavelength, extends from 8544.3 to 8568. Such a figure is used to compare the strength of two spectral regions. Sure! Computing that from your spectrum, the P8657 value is 0.320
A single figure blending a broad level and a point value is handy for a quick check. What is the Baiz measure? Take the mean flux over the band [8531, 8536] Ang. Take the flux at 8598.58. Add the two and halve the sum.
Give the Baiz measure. 11.2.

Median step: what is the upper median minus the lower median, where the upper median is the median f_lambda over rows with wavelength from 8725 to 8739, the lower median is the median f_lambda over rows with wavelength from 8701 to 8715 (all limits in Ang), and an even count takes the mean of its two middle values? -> 1.3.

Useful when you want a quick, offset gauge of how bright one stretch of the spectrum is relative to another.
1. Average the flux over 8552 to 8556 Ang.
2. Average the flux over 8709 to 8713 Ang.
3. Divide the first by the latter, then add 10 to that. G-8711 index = 11.1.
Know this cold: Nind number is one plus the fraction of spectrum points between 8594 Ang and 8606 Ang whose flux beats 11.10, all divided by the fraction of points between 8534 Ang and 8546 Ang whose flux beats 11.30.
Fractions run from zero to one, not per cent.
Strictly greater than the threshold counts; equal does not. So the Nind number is 3.0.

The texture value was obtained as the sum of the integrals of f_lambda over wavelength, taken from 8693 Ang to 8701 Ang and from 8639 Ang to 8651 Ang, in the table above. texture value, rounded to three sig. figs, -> 226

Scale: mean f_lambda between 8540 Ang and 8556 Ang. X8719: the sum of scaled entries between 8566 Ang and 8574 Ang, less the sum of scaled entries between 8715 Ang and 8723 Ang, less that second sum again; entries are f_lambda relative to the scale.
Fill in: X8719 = -4.0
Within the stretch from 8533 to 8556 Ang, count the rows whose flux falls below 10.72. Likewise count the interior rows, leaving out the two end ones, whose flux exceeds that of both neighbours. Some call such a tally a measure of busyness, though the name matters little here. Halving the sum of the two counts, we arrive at 2.0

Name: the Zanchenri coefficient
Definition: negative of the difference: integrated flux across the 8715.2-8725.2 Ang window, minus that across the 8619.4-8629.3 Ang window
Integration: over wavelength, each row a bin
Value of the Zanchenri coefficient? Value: 0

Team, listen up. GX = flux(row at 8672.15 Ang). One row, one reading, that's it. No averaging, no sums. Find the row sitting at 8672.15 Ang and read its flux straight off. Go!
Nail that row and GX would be 13.91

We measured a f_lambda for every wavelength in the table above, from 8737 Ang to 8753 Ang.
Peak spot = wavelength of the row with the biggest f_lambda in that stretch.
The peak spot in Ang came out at 8738.30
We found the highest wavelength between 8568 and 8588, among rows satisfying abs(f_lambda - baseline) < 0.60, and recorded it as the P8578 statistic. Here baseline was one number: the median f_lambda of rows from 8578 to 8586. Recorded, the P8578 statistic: 8586.71 Ang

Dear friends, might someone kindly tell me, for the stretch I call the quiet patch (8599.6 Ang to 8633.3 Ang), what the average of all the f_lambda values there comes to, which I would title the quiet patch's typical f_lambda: 10.92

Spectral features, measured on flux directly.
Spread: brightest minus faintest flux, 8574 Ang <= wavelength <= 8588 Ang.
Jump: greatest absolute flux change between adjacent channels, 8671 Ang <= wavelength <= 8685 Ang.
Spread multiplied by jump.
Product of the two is 2.4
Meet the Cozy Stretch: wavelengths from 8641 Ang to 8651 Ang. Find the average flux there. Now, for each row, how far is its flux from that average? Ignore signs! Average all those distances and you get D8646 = 0.29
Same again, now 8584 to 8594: 0.34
